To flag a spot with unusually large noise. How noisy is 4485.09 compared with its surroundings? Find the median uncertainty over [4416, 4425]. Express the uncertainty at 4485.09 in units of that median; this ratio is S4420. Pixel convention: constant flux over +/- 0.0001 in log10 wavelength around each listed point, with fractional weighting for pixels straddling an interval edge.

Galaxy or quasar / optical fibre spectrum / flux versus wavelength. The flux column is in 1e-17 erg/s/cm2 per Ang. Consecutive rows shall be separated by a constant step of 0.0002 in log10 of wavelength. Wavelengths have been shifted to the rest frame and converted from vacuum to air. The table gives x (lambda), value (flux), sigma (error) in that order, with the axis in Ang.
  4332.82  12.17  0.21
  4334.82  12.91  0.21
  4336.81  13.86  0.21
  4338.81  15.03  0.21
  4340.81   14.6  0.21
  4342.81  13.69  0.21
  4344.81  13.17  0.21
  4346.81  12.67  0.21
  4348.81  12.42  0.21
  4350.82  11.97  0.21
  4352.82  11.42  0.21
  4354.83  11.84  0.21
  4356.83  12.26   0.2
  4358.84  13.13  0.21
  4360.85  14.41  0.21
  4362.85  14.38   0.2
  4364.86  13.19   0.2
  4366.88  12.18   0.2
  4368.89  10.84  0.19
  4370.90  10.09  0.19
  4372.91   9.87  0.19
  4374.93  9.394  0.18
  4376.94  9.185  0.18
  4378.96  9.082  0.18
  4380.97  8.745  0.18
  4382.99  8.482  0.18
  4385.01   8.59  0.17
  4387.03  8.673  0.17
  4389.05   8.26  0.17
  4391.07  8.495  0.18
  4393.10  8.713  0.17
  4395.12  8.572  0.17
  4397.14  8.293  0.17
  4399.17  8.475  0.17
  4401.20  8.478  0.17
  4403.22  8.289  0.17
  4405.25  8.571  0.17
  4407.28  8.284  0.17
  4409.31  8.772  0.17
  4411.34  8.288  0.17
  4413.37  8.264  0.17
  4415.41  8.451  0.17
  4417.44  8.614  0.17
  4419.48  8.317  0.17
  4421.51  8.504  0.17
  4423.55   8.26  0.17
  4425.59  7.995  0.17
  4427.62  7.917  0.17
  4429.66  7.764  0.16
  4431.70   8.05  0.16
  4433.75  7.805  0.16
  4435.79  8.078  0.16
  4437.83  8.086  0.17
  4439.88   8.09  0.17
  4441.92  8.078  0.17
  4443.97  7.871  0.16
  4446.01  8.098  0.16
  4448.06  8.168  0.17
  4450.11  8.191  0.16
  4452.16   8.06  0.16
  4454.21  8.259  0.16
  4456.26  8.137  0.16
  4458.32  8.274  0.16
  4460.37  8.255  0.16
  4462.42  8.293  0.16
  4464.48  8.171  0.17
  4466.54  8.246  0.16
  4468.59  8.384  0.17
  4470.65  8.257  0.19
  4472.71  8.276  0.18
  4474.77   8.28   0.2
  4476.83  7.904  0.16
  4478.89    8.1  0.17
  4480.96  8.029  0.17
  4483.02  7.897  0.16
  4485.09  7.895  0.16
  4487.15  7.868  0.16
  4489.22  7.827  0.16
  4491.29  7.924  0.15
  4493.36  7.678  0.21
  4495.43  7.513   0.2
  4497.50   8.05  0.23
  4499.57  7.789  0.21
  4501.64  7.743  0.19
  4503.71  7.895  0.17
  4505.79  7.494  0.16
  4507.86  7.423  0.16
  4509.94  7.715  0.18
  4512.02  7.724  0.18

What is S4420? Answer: 0.94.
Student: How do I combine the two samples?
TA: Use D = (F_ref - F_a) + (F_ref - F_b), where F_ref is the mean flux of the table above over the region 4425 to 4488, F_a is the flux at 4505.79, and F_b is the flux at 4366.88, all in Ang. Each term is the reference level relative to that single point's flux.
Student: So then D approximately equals -3.5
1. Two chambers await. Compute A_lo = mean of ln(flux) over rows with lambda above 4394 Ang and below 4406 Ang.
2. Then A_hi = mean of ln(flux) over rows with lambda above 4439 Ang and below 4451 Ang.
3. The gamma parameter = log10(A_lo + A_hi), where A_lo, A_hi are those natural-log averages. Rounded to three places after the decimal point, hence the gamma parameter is 0.626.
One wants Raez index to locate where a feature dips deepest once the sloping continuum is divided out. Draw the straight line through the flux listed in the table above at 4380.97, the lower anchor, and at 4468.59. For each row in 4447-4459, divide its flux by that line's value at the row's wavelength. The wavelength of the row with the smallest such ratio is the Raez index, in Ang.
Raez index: 4452.16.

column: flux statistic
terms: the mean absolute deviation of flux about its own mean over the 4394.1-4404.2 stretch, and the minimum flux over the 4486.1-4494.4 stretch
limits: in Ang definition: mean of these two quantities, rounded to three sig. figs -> 3.89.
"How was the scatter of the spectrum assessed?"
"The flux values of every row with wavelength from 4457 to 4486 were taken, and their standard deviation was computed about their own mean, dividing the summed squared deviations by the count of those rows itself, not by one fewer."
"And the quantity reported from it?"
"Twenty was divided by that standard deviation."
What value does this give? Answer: 125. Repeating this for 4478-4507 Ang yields 114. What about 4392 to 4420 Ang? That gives 120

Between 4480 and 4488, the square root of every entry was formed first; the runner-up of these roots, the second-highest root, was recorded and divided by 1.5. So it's 1.87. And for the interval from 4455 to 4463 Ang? 1.92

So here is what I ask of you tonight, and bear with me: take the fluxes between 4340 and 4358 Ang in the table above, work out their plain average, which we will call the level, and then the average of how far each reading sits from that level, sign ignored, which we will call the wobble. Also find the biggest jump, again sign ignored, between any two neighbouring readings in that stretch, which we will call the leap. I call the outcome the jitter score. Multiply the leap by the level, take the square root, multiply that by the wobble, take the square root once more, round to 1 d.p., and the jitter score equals 1.6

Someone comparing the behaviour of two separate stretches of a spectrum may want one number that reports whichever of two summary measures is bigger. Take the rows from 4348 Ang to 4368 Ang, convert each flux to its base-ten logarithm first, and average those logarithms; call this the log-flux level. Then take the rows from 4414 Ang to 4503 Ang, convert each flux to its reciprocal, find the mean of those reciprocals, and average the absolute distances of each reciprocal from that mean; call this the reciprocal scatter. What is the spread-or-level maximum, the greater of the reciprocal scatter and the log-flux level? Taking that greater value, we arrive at 1.10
